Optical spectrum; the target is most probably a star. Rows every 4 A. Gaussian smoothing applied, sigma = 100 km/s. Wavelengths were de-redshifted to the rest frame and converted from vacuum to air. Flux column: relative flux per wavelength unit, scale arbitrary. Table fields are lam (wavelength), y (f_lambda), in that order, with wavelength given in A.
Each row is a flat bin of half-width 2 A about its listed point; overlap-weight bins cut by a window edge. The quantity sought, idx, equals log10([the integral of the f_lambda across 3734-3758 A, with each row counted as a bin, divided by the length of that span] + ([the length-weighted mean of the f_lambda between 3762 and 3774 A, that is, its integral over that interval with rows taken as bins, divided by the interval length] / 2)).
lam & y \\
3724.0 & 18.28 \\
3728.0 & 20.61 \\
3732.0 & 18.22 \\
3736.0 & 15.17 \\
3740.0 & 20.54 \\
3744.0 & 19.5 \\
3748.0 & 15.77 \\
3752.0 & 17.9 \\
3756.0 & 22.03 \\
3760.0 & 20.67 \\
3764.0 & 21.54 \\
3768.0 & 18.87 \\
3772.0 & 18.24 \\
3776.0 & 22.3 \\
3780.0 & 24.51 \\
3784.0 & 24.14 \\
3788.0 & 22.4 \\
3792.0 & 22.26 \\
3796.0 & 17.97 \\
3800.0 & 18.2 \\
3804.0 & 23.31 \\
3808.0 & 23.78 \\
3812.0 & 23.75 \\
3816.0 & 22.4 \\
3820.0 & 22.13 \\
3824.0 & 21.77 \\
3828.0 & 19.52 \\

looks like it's 1.451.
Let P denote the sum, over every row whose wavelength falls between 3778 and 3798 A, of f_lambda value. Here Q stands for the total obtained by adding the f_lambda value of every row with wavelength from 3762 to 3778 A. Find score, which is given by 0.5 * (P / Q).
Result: 0.7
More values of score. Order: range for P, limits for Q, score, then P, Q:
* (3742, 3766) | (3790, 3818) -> 0.4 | 117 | 152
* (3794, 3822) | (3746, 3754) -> 2.3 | 152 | 34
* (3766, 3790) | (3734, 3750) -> 0.9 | 130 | 71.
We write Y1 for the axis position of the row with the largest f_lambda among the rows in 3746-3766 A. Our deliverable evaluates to 3756.0 A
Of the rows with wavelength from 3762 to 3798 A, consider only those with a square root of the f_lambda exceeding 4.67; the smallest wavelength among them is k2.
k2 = 3776.0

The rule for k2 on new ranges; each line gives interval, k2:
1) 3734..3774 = 3756.0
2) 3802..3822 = 3804.0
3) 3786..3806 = 3788.0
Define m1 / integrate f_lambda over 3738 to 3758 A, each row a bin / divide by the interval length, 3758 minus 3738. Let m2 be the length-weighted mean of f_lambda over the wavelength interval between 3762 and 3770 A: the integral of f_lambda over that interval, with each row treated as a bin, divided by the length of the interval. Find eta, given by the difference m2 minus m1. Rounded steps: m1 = 19.1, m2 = 20.2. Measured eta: 1.1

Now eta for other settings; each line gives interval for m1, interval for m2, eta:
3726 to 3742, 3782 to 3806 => 2.7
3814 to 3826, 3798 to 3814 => 0.2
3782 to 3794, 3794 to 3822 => -1.3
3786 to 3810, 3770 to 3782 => 0.4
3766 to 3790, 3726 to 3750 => -3.4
